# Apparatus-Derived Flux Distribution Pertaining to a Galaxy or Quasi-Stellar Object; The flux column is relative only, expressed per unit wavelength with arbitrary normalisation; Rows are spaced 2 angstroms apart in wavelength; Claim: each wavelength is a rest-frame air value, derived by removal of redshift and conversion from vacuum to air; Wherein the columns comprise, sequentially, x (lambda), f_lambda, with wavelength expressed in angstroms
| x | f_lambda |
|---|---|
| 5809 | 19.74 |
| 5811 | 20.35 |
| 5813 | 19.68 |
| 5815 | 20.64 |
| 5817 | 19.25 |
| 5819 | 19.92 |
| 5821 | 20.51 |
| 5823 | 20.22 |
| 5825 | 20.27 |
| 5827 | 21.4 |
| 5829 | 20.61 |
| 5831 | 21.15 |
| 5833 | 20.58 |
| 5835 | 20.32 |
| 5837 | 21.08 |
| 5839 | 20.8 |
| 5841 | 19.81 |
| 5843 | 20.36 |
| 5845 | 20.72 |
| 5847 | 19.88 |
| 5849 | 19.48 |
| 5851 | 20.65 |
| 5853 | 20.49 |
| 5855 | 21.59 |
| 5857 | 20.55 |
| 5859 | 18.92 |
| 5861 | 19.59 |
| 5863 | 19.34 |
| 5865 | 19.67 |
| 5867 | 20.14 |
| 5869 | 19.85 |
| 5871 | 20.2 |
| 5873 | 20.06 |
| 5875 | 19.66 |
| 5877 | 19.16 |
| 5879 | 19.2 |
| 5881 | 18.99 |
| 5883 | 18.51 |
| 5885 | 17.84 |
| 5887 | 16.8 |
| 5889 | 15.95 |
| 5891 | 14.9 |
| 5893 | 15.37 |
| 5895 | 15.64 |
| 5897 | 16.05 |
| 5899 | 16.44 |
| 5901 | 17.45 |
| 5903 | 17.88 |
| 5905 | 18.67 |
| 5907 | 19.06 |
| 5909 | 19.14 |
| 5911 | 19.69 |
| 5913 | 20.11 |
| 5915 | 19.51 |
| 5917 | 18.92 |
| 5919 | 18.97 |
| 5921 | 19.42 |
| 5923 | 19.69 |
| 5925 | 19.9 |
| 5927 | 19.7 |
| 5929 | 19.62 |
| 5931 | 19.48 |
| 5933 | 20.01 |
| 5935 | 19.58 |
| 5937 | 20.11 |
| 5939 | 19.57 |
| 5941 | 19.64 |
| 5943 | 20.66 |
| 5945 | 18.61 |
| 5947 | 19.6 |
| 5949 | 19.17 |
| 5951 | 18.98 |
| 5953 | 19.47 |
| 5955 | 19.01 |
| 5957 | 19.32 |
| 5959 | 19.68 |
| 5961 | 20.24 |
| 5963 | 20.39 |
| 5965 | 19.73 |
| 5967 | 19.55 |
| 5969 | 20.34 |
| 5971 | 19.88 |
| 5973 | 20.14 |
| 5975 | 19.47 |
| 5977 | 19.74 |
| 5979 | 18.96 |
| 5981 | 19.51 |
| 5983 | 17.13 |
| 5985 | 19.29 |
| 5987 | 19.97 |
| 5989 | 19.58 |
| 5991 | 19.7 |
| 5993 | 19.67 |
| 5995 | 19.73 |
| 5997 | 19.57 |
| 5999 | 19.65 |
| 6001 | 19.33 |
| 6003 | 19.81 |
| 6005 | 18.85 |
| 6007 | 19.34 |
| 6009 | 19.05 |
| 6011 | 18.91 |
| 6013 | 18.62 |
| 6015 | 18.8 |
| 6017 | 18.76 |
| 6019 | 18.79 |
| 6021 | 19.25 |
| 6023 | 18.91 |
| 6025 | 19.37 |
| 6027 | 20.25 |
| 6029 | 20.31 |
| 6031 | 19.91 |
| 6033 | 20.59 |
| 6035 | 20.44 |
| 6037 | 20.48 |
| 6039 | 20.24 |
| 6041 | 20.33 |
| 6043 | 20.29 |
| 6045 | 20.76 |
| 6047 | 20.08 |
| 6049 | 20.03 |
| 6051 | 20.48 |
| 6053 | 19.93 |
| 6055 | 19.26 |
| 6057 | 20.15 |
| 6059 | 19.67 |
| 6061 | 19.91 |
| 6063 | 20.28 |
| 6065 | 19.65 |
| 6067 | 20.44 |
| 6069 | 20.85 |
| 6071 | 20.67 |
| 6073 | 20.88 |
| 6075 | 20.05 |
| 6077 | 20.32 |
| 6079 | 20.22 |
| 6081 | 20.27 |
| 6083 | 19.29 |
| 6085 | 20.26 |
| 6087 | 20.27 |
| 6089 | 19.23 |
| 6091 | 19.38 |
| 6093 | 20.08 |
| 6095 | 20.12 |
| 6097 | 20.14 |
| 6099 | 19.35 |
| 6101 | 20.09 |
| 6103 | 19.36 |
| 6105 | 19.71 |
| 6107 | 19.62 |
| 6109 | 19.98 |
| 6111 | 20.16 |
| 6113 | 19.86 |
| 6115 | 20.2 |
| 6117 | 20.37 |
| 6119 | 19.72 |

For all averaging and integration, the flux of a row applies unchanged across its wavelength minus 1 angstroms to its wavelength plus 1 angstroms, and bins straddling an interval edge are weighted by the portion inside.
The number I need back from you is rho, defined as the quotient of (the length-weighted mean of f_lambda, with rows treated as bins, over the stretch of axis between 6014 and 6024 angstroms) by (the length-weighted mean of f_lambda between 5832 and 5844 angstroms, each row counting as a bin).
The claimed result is 0.92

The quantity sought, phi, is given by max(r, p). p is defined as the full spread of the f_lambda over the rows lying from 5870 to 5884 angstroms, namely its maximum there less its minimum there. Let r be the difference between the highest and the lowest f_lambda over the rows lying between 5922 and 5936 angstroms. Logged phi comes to 1.7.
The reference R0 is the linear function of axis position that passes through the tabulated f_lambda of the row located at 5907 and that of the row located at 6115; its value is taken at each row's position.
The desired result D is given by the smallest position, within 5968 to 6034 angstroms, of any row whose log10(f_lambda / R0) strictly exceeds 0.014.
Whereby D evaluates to 5969 angstroms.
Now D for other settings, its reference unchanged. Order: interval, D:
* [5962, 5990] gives 5963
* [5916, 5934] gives 5925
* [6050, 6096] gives 6069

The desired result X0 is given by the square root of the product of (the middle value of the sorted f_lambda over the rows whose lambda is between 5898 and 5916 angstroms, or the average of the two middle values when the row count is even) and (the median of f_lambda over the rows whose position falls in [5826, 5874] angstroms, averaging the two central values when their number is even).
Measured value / 19.7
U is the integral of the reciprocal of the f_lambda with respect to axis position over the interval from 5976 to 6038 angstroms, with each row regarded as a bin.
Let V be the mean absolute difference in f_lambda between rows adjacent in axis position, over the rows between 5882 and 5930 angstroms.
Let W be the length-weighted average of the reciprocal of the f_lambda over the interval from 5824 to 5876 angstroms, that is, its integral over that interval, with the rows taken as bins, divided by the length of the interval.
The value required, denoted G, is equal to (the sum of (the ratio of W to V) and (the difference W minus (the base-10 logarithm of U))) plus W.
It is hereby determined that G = -0.3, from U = 3.2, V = 0.49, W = 0.0494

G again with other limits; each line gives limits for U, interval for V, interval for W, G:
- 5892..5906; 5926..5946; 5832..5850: 0.3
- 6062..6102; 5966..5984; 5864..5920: -0.1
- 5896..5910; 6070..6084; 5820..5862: 0.3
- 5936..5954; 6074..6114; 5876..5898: 0.3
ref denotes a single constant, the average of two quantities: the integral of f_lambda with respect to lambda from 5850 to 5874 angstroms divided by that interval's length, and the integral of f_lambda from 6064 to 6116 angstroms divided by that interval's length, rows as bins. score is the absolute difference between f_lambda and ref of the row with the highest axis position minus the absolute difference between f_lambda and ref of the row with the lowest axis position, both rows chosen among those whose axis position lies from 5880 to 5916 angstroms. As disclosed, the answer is -0.5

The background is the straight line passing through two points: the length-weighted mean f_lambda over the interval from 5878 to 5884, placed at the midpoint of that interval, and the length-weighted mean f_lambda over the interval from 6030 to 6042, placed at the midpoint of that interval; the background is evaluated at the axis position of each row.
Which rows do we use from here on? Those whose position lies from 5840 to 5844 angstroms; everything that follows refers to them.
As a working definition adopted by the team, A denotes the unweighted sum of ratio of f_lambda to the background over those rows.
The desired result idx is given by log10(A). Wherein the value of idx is 0.336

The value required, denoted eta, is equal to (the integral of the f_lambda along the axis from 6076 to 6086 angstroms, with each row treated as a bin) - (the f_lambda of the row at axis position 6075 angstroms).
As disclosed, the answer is 181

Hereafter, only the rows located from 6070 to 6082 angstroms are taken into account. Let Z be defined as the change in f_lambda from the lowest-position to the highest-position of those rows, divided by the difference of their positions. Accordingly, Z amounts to -0.04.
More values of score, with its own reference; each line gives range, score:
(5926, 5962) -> -0.2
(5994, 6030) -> -0.1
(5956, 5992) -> -0.4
